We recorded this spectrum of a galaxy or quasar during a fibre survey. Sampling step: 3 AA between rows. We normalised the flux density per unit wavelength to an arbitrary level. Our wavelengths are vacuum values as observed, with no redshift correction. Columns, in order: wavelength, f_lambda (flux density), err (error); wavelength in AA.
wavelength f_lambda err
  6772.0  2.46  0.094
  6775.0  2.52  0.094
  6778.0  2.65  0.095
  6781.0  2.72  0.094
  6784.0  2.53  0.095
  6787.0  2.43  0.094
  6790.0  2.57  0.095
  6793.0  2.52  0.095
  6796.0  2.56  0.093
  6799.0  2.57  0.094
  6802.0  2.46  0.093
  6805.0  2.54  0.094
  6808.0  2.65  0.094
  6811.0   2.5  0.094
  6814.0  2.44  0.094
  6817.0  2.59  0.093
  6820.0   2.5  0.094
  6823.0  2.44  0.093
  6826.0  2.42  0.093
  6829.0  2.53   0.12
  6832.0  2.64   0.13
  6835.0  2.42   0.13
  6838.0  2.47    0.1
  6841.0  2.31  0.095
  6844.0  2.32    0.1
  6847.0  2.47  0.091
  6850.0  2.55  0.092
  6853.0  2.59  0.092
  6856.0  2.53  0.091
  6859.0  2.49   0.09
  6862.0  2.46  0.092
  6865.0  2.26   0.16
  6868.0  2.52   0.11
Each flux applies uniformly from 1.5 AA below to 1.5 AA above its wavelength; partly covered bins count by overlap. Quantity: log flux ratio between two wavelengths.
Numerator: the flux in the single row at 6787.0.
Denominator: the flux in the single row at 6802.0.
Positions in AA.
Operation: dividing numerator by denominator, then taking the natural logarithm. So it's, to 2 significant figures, -0.012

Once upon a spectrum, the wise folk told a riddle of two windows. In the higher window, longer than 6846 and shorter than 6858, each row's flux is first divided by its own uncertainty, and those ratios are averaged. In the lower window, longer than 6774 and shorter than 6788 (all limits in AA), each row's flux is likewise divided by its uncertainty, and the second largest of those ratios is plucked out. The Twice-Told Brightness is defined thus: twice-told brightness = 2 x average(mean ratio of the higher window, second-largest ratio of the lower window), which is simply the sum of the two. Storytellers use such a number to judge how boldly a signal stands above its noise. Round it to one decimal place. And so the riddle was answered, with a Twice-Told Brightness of 55.6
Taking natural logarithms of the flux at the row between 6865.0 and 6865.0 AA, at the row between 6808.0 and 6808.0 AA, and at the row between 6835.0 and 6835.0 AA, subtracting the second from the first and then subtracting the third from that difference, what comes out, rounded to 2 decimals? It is -1.04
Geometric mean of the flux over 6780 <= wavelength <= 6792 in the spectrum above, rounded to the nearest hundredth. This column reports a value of 2.56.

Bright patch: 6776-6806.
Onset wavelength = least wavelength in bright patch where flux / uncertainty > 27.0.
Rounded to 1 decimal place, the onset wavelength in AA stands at 6778.0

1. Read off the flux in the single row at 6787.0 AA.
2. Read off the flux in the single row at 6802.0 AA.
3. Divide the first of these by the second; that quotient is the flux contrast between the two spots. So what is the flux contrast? 0.99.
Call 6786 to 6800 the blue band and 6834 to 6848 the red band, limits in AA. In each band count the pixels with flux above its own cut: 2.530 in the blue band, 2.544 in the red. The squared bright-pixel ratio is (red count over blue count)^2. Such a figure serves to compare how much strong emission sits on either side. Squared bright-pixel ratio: 0.00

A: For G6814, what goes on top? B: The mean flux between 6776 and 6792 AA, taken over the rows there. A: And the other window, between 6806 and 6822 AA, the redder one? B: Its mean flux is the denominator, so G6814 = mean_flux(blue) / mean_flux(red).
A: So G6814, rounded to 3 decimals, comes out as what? 1.017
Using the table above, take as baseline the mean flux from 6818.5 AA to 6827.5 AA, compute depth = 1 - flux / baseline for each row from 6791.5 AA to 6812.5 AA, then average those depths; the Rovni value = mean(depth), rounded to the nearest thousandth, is -0.036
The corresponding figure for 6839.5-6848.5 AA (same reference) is 0.035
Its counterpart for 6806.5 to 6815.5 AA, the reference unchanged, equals -0.031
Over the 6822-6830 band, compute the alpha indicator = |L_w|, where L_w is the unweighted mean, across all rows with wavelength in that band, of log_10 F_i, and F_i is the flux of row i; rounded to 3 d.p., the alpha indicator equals 0.391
